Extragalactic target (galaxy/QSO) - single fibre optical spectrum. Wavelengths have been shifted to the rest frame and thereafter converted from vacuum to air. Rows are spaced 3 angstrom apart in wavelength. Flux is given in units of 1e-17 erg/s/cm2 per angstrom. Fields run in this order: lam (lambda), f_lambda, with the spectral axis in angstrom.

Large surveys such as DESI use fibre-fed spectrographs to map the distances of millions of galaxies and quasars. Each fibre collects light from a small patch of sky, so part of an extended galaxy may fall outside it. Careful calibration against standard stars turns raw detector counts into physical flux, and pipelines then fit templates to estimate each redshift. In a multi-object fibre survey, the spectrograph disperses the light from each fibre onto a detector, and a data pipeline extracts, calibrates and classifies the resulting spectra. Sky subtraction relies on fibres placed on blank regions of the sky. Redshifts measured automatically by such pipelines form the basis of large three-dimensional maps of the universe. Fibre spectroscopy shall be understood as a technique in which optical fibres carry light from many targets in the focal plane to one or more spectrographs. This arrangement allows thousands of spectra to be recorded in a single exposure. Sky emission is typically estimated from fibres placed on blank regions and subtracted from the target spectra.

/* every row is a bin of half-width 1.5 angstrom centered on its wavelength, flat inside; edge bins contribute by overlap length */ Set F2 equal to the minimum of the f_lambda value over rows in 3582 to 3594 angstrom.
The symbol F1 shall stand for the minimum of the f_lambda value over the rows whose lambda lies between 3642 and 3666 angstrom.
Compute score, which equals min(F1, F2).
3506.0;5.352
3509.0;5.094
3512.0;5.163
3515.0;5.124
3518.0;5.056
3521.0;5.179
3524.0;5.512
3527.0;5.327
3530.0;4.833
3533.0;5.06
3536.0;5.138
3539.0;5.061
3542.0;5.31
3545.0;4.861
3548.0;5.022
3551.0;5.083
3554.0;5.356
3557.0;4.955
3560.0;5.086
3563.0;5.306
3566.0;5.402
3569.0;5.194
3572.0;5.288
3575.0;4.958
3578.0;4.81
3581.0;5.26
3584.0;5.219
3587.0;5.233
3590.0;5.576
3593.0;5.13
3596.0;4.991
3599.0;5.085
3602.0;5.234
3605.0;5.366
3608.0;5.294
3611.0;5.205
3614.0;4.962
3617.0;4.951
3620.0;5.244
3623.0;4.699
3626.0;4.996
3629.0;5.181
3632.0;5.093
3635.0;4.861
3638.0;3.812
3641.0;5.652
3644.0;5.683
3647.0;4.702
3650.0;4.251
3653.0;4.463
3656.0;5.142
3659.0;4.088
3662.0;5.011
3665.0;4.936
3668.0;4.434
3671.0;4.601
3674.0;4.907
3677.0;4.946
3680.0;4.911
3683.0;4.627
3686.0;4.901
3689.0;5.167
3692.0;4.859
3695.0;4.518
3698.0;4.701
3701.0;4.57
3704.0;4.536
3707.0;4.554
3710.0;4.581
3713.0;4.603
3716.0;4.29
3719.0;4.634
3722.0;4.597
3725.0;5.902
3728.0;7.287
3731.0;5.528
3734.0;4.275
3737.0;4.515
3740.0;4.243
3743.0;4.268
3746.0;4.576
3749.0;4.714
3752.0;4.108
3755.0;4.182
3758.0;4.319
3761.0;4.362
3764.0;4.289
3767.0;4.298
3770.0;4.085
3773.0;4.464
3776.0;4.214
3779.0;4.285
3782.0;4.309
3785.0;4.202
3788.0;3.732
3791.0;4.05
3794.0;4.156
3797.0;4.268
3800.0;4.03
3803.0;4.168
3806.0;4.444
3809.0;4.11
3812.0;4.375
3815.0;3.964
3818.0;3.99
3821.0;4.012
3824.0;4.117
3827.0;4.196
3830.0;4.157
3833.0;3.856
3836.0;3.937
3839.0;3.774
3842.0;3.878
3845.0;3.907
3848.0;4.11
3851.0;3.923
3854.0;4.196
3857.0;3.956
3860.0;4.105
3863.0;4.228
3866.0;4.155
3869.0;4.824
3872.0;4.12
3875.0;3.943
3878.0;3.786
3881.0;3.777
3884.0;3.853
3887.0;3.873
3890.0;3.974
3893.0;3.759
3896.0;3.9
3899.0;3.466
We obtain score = 4.1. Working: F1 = 4.088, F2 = 5.13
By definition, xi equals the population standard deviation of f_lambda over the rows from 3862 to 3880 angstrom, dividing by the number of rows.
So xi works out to 0.32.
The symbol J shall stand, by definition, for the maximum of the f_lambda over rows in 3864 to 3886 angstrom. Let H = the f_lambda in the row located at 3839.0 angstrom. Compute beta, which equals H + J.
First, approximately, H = 3.774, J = 4.824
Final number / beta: 8.6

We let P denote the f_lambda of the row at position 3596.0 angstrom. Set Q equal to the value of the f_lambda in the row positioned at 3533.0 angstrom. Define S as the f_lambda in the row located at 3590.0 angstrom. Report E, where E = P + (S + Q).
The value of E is 16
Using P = 4.991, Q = 5.06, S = 5.576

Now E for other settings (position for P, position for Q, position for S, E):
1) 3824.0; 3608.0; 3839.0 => 13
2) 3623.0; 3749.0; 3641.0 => 15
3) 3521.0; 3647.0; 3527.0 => 15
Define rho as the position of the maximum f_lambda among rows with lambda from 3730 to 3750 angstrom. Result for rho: 3731.0 angstrom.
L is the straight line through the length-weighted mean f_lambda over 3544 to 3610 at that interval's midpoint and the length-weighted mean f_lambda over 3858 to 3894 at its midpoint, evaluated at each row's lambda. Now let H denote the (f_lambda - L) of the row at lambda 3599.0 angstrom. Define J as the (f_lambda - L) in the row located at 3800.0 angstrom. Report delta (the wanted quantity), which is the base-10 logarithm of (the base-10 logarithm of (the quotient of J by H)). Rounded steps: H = 0.00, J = -0.29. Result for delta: 0.3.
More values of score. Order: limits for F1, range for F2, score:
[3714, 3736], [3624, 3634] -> 4.3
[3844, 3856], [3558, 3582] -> 3.9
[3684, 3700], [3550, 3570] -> 4.5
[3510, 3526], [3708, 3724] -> 4.3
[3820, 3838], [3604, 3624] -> 3.9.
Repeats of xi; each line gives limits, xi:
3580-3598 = 0.18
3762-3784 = 0.11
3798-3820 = 0.17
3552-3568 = 0.17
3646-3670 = 0.36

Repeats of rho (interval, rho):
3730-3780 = 3731.0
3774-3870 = 3869.0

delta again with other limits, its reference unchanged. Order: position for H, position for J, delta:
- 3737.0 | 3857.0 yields -0.3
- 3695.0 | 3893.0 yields -1.8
